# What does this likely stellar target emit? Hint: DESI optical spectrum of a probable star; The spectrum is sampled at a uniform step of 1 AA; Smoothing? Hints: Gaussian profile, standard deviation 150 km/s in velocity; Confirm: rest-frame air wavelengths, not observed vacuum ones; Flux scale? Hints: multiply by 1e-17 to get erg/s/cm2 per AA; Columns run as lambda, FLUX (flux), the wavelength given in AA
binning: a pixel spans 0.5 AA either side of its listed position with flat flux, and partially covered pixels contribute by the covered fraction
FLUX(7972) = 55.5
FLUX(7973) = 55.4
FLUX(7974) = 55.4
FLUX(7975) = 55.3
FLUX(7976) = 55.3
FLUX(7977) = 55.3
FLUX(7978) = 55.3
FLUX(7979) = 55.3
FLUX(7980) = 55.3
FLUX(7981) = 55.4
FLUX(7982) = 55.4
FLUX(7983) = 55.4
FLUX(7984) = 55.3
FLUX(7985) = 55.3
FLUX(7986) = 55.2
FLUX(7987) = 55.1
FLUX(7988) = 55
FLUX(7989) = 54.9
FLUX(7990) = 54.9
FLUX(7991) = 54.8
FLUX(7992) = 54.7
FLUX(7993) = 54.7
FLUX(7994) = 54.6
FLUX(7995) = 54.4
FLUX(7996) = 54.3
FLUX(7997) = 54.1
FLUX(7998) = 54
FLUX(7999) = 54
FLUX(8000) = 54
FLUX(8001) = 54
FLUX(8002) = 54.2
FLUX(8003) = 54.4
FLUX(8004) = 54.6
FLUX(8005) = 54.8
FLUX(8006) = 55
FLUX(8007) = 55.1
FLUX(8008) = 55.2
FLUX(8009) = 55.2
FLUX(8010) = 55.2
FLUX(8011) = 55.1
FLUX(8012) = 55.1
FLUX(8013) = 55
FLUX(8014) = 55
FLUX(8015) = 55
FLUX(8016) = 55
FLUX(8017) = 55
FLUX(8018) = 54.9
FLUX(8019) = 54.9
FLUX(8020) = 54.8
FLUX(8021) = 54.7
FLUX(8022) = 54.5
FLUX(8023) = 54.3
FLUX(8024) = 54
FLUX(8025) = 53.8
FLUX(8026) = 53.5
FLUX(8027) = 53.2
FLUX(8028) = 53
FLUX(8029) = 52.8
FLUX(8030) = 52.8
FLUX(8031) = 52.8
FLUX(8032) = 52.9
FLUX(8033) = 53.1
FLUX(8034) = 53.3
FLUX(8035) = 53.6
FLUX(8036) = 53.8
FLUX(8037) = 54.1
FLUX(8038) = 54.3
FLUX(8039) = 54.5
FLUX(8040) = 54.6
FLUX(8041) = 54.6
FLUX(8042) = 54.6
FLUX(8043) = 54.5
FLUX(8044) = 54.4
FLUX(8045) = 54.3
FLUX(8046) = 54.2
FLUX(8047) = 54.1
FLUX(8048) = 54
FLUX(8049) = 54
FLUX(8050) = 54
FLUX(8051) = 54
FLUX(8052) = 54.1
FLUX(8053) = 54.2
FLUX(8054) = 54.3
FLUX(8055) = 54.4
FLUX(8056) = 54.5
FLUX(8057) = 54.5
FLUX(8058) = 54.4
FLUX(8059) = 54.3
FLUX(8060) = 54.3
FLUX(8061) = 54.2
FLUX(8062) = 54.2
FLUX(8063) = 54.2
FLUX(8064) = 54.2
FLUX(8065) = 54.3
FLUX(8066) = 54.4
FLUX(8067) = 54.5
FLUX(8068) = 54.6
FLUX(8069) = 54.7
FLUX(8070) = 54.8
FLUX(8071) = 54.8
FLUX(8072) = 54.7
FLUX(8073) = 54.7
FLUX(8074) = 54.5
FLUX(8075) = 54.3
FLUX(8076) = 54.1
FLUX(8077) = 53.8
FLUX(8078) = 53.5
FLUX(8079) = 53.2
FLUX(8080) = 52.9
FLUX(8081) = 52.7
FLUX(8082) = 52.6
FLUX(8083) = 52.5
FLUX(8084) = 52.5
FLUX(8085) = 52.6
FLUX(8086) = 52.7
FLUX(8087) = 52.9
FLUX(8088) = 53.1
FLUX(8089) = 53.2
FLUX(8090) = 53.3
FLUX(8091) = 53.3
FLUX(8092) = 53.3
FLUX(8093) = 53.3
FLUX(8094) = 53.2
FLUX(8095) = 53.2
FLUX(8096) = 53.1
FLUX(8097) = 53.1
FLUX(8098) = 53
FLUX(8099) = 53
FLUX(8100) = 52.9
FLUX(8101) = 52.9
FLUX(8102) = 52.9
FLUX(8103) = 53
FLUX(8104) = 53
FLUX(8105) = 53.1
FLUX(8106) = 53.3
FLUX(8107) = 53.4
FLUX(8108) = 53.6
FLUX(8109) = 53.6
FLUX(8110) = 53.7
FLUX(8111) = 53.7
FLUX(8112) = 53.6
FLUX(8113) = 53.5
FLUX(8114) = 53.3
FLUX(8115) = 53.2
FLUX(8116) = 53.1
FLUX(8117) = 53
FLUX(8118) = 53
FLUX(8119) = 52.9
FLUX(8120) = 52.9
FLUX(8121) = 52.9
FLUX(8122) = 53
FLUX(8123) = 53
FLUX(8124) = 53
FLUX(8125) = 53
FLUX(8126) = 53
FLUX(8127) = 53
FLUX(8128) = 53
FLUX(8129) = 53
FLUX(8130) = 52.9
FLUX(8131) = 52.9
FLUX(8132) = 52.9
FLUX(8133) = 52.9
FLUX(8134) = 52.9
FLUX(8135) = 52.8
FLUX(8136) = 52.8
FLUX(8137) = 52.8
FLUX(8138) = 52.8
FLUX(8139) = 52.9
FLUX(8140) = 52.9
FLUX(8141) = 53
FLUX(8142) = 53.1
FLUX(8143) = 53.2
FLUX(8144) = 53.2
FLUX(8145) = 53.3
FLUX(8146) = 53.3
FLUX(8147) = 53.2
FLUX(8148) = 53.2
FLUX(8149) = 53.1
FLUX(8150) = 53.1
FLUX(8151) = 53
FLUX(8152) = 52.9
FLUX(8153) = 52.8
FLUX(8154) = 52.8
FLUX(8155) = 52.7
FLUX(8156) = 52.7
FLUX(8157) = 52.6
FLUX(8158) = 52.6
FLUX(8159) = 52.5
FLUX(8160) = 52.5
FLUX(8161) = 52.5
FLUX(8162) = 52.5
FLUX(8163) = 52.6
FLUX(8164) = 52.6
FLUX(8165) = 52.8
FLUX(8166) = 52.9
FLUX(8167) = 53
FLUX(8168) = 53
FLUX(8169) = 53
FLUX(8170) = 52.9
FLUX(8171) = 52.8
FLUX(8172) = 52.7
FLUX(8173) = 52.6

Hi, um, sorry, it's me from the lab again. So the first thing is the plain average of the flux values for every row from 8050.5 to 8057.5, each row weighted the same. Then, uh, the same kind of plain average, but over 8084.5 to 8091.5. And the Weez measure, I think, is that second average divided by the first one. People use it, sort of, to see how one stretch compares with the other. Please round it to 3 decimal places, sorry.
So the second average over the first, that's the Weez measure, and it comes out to 0.977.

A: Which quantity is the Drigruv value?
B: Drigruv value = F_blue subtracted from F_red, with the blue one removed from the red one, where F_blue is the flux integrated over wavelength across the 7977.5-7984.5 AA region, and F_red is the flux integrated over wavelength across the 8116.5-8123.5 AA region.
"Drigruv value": -17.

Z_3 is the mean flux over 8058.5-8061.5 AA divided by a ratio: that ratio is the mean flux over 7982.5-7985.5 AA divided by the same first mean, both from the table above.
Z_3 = 53.2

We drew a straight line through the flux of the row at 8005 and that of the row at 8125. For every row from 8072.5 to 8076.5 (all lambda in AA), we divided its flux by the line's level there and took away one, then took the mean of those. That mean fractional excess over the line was 0.012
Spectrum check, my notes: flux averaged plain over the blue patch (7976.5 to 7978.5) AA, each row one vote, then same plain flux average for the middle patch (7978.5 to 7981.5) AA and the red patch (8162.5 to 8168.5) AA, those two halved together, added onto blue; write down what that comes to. 109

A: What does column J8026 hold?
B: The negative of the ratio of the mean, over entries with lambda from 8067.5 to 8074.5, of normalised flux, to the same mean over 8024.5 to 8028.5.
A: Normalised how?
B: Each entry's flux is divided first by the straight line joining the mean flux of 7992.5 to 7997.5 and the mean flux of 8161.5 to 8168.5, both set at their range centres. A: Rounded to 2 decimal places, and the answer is -1.03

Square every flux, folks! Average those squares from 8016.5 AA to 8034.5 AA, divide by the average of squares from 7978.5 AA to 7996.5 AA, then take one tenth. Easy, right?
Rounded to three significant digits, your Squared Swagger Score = 0.0957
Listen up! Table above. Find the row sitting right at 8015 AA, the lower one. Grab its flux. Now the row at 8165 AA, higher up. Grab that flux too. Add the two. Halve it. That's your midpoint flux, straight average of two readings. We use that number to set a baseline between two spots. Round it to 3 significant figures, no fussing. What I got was 53.9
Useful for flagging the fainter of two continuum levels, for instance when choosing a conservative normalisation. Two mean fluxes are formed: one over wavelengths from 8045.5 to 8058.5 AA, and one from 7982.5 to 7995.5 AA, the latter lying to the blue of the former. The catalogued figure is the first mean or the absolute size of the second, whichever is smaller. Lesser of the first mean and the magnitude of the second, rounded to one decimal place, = 54.2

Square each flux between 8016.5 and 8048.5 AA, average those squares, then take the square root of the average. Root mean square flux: 54.0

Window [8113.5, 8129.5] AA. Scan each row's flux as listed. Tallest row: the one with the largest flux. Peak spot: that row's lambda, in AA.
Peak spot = 8114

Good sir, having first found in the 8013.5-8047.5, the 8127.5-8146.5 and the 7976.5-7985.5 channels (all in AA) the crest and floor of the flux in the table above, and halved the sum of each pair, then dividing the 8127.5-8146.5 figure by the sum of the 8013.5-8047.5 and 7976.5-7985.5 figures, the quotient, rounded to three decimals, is 0.486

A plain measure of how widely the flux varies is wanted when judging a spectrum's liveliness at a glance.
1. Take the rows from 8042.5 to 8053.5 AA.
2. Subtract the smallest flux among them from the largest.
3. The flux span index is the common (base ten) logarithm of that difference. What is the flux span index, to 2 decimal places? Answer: -0.30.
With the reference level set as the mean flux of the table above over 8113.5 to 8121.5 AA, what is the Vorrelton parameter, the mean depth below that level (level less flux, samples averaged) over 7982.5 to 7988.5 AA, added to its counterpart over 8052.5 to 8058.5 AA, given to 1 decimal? -3.5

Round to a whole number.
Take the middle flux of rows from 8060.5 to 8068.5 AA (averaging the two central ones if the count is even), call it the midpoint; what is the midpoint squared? 2943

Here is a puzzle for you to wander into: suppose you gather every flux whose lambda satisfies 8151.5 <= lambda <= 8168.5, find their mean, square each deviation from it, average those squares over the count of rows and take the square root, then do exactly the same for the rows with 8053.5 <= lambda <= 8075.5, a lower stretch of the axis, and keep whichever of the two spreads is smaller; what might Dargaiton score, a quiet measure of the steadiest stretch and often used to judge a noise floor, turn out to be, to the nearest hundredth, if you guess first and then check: 0.17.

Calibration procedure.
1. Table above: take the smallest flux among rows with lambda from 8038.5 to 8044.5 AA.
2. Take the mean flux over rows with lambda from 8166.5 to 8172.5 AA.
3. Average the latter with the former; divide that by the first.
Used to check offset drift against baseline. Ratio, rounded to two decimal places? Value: 0.99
